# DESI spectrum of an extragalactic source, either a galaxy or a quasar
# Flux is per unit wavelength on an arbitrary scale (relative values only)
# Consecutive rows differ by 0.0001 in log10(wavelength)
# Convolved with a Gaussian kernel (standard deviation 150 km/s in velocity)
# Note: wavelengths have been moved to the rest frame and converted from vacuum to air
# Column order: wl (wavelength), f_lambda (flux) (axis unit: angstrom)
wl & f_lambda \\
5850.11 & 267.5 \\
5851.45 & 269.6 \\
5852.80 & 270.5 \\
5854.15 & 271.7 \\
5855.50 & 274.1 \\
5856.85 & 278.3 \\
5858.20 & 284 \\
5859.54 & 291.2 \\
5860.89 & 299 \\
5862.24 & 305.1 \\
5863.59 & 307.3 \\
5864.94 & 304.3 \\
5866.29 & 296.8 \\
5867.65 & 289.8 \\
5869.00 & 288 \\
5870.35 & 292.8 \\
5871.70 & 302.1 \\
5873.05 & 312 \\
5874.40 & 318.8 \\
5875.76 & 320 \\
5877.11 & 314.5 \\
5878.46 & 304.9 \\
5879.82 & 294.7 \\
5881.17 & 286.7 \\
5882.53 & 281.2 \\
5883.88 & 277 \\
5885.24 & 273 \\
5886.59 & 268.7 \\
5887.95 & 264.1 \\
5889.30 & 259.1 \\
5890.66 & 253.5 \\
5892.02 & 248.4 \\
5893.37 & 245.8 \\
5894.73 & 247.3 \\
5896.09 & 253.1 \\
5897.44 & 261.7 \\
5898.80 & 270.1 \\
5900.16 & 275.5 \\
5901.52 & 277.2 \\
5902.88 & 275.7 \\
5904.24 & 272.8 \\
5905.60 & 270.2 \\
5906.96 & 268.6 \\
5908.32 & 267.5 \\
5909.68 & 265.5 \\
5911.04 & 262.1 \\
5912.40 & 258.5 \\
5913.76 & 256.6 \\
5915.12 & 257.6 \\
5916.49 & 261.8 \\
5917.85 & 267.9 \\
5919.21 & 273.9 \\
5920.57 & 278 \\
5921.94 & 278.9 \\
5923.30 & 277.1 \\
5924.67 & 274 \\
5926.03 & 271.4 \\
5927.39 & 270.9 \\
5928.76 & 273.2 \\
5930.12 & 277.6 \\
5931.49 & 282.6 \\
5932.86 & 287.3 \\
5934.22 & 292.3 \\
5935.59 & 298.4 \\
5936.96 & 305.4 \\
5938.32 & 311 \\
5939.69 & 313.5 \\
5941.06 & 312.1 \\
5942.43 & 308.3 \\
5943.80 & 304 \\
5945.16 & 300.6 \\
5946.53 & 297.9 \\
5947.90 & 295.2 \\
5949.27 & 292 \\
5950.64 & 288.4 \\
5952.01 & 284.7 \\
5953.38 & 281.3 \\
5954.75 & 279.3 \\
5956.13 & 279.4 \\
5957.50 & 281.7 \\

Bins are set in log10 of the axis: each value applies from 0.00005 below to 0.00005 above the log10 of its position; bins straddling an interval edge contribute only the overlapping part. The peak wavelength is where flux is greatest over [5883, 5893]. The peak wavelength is 5883.88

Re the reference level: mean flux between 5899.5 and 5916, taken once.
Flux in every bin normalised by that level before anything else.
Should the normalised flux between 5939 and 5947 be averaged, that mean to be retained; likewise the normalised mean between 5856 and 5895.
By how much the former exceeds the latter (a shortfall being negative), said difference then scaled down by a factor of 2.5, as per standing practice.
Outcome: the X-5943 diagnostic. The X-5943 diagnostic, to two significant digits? 0.029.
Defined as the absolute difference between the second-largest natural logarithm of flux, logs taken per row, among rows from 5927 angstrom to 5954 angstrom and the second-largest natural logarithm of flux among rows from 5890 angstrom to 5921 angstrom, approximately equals 0.12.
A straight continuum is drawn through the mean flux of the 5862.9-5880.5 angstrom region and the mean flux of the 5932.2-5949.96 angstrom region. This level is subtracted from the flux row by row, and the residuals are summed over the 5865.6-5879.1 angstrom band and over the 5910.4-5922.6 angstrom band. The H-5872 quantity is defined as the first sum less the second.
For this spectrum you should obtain 329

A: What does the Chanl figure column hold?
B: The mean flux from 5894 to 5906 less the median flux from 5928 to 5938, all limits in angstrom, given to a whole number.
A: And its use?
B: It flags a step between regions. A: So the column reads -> -20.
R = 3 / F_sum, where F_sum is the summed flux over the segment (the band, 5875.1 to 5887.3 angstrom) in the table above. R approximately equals 0.0011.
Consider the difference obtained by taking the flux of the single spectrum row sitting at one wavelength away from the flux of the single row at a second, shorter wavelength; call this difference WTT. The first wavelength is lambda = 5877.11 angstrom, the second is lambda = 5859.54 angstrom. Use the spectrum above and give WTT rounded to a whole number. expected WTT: -23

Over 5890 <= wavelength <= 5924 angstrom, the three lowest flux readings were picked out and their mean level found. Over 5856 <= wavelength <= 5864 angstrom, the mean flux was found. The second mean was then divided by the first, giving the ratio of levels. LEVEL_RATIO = 1.19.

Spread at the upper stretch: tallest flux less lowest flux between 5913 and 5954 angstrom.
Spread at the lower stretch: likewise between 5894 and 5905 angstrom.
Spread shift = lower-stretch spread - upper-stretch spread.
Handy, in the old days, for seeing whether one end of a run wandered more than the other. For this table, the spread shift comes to -27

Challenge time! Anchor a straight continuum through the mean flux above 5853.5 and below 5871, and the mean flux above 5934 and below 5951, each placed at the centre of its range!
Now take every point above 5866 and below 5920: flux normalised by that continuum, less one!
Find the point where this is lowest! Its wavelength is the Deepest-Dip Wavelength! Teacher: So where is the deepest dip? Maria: 5893.37 angstrom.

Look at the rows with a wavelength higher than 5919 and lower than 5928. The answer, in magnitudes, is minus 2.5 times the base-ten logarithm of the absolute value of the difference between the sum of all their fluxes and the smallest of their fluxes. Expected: -8.05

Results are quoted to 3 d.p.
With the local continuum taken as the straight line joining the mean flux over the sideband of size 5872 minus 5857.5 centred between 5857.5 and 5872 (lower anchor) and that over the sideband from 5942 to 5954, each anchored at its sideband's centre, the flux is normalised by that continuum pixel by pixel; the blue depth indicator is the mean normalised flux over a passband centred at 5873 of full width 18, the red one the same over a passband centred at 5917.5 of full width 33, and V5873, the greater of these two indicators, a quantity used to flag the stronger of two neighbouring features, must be 1.019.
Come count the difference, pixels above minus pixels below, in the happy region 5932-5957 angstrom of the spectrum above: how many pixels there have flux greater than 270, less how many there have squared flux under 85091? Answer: 12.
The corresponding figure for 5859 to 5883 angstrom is 13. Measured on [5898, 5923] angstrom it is -9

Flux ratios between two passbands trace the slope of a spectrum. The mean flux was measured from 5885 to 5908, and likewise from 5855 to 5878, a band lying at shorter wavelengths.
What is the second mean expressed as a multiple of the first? 1.13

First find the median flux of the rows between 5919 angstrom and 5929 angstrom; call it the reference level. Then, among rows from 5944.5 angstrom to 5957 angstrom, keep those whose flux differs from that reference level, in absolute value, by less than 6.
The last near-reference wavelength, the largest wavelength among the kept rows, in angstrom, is 5956.13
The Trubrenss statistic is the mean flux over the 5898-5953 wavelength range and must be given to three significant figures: 281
